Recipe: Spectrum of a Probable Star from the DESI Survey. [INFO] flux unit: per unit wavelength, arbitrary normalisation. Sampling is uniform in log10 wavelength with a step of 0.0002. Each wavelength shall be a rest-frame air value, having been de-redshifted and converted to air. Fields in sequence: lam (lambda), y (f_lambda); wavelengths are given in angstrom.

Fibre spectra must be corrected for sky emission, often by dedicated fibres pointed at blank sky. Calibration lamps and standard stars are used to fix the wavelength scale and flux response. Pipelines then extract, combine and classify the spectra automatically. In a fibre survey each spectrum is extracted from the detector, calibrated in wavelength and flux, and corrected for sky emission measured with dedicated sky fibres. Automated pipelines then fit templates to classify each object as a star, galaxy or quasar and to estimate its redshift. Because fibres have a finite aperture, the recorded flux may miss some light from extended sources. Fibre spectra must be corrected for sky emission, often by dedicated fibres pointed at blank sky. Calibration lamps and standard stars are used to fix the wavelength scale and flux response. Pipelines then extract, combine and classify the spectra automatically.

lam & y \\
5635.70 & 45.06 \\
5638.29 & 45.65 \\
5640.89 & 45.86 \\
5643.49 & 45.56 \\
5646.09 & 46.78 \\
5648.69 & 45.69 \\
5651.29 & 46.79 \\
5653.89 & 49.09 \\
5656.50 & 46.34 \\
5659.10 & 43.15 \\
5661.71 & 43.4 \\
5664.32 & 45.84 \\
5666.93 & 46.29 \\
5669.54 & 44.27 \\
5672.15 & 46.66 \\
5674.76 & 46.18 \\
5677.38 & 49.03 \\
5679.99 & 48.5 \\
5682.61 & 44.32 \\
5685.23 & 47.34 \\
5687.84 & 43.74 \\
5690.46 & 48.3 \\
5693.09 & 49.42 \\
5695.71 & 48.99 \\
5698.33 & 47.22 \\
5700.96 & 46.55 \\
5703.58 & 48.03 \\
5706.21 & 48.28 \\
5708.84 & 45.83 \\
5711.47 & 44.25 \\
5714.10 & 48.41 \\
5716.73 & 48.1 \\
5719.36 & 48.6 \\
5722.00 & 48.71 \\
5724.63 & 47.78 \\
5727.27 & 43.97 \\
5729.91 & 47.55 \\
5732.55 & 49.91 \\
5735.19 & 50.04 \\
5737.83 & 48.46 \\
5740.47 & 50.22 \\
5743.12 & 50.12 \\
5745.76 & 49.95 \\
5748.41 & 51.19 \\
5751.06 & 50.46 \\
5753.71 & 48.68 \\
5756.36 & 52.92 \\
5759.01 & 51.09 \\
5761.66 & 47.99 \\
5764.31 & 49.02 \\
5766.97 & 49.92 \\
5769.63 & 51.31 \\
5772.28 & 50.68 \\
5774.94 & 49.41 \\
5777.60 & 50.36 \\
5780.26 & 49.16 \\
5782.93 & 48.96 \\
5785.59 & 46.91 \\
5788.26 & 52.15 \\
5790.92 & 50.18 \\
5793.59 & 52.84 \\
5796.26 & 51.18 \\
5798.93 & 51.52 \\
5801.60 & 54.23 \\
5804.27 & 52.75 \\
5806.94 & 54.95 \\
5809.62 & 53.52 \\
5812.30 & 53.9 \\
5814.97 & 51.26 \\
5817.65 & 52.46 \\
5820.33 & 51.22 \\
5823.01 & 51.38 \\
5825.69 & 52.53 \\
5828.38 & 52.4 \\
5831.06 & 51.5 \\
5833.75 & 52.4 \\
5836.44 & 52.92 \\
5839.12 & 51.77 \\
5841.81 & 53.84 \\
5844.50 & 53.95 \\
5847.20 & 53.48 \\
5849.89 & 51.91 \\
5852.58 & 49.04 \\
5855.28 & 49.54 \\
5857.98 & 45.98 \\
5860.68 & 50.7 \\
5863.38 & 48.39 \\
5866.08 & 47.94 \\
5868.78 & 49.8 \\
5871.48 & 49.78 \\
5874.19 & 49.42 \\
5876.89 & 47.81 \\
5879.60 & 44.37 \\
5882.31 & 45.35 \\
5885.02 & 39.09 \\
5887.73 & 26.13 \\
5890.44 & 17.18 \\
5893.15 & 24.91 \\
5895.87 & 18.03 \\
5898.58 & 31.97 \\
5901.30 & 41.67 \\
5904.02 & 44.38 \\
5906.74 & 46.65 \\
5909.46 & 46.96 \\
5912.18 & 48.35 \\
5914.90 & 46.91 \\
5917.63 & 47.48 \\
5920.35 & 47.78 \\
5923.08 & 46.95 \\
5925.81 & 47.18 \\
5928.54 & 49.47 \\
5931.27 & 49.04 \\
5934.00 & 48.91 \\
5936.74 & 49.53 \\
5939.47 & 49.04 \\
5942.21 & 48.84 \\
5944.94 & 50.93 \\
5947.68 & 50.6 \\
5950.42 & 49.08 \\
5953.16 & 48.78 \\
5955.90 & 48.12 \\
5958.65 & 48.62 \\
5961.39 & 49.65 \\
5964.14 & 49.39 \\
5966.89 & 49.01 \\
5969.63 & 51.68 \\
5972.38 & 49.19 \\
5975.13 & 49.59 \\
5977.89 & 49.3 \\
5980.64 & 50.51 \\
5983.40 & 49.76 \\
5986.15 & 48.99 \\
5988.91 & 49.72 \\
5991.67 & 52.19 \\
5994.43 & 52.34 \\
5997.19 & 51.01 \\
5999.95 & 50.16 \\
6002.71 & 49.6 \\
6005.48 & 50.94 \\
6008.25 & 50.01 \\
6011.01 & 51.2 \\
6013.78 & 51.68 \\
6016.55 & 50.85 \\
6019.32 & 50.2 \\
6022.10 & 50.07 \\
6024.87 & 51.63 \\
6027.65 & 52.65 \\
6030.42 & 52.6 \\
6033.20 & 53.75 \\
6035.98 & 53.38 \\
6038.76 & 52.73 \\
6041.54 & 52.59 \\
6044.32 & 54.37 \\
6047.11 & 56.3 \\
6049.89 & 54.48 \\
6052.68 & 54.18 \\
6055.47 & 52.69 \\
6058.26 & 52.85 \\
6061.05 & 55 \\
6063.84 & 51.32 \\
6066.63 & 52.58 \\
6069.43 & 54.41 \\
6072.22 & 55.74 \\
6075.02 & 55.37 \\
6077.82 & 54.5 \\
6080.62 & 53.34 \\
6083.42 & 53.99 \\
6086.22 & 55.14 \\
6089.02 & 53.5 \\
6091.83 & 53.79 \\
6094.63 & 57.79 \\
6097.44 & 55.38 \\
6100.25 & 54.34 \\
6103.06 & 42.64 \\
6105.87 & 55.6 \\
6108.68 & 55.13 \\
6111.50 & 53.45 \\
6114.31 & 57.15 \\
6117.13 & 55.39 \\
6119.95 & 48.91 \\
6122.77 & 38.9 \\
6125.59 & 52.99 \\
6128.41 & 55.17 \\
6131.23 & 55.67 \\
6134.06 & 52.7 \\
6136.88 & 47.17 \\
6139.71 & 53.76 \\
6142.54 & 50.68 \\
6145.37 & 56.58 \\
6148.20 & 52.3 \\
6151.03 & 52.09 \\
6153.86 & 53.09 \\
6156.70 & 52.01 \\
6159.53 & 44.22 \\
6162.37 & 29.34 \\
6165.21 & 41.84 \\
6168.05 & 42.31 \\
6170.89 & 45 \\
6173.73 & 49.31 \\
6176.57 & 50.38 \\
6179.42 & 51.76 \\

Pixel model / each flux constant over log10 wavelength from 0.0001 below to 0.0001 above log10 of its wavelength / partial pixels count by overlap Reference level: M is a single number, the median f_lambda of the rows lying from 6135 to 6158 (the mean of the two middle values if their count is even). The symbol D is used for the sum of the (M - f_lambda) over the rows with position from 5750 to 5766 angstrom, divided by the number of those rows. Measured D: 2.2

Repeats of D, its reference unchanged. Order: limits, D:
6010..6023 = 1.4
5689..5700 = 3.7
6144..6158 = -1.0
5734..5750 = 2.2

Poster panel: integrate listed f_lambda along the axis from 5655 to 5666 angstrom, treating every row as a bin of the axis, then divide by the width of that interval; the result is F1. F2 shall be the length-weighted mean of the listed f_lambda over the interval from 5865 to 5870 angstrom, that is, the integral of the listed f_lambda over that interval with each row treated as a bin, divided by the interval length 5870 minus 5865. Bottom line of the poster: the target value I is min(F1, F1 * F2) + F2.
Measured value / 94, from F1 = 45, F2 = 49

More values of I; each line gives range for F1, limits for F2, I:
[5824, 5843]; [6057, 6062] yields 106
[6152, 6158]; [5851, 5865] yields 101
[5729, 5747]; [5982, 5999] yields 100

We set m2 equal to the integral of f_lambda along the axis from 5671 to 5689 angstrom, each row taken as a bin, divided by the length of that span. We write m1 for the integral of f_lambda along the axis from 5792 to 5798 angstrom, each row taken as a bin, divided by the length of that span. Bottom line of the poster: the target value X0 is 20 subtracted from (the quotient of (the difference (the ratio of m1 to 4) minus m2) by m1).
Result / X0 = -20.6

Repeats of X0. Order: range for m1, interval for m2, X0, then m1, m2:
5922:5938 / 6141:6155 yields -20.8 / 49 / 53.0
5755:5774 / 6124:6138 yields -20.8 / 50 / 52.7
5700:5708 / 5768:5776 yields -20.8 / 48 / 50.5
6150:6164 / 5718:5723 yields -20.8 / 46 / 48.6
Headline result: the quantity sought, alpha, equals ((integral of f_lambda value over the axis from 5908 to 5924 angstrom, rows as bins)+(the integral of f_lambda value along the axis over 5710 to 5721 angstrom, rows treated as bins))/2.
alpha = 640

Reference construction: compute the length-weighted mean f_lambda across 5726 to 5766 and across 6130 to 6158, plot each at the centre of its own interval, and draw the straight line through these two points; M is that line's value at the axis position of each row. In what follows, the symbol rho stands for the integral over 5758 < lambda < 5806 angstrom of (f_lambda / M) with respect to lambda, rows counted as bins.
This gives 49 angstrom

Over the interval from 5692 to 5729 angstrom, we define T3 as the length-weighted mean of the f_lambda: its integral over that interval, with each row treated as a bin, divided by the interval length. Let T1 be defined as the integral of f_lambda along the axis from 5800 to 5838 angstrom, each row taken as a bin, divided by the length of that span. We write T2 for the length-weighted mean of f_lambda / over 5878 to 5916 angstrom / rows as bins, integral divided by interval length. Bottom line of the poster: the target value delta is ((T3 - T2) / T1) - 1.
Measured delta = -0.81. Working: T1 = 52.7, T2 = 37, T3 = 47.4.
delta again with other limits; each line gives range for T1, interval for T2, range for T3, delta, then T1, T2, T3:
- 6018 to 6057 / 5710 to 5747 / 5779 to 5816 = -0.94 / 53.0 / 48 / 51.7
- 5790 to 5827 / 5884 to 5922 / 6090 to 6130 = -0.72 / 52.5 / 38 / 52.6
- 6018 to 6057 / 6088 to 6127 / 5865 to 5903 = -1.27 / 53.0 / 52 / 38.1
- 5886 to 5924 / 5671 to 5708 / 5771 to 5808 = -0.90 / 38.2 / 47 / 51.1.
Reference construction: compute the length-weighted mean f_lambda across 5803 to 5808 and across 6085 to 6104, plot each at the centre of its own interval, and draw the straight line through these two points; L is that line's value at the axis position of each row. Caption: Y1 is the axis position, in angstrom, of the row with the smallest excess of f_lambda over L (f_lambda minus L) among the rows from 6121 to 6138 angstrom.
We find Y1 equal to 6122.77 angstrom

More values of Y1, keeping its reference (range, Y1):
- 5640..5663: 5659.10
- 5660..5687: 5661.71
